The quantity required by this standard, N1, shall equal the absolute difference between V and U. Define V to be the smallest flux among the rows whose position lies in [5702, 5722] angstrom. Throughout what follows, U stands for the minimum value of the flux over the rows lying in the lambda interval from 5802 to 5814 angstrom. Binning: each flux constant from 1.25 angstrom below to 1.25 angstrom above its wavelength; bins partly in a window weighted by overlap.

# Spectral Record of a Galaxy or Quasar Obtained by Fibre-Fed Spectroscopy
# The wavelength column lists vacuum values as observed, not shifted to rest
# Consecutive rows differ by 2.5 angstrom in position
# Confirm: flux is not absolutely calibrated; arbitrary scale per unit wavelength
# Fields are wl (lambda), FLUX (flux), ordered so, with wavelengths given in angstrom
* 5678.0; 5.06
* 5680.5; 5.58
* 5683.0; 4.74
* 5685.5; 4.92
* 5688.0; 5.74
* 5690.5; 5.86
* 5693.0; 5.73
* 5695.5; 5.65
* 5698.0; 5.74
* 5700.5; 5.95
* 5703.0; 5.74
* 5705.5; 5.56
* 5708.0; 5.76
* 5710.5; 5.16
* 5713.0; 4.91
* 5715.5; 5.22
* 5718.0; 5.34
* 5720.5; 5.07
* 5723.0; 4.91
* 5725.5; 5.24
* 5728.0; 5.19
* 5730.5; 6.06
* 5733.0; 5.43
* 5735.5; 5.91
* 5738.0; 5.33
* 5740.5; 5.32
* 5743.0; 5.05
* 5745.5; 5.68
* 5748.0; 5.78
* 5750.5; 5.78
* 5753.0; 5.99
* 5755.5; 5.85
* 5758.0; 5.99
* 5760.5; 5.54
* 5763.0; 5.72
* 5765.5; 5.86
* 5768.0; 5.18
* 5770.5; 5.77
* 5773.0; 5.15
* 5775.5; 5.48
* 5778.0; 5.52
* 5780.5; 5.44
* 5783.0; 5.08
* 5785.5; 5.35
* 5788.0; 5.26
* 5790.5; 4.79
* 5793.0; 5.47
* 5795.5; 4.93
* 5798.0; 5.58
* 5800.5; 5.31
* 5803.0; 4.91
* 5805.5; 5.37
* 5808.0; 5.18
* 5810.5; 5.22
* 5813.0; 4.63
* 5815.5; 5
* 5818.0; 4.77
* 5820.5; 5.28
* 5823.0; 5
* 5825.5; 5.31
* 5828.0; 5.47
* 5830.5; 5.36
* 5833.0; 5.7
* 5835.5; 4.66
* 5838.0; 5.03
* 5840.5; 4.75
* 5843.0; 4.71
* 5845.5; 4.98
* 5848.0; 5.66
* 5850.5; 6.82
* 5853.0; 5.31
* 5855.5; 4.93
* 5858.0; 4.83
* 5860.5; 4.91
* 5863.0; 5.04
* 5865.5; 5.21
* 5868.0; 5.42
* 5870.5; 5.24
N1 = 0.28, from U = 4.63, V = 4.91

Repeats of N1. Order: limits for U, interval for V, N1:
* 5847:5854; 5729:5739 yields 0.02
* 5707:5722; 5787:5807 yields 0.12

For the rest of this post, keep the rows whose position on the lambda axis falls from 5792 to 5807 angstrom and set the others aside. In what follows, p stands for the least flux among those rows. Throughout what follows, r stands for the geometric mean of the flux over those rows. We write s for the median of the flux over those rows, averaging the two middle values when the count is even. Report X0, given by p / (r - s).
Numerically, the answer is -58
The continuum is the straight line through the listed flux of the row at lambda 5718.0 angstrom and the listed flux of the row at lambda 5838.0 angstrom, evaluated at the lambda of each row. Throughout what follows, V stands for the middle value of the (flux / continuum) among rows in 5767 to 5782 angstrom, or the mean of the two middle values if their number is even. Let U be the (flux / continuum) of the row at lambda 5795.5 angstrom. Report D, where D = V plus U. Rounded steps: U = 0.96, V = 1.05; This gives 2.01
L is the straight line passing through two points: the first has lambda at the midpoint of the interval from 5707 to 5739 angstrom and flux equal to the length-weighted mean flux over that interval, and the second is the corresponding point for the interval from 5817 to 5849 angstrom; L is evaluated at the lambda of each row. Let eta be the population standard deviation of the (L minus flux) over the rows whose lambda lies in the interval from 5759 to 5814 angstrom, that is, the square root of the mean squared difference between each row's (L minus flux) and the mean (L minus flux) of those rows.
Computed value 0.29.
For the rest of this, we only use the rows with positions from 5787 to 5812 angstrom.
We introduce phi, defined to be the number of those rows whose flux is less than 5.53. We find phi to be 9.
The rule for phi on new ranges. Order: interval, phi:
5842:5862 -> 6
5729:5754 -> 4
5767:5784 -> 6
